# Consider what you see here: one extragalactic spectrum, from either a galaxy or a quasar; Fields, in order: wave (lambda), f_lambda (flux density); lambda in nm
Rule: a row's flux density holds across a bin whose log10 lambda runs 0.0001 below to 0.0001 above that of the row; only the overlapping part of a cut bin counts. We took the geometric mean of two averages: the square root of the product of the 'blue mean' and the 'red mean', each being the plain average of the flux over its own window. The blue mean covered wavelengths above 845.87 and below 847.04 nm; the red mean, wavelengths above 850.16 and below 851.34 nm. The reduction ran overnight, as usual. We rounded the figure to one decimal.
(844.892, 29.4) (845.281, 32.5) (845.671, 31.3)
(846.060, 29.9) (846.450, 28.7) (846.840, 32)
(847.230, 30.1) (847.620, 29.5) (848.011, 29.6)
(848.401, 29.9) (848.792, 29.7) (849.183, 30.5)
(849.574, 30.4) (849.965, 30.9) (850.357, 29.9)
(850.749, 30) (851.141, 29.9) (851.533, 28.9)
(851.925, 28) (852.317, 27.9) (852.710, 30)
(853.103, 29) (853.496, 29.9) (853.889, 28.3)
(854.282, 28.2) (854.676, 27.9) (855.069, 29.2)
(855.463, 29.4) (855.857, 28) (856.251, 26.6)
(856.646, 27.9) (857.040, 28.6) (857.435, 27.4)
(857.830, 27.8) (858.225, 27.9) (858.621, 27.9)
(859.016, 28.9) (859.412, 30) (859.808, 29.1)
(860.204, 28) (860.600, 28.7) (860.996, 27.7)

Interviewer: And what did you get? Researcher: 30.1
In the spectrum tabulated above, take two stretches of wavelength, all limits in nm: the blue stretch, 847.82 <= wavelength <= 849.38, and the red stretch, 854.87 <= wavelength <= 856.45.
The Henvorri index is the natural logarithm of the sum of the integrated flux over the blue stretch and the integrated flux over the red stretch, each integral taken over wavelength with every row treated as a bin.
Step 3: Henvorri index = 4.515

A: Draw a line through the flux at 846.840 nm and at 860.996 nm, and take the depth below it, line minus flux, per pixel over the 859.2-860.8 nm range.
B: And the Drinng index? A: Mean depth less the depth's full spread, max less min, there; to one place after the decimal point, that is -2.7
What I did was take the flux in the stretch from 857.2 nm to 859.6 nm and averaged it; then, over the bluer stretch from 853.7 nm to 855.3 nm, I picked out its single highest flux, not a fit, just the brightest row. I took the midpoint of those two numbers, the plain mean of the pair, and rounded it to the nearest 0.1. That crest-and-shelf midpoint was 28.8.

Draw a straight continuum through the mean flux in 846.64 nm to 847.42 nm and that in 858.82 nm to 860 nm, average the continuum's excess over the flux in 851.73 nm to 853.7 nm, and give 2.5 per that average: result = 1.9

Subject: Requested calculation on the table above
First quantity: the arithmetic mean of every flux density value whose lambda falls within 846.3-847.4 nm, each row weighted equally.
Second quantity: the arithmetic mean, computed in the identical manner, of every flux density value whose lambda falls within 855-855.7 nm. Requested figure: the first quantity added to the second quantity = 59.6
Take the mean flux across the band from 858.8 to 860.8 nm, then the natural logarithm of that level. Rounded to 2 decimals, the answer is 3.37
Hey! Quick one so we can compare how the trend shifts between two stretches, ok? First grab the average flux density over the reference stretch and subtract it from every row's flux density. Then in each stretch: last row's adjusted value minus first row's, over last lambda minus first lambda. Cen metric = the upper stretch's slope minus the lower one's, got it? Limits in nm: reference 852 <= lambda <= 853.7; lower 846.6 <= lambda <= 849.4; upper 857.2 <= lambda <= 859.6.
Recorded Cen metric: 2.0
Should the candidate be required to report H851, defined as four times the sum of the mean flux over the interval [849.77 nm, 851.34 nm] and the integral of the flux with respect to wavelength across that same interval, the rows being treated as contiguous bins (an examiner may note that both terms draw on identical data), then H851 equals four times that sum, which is 310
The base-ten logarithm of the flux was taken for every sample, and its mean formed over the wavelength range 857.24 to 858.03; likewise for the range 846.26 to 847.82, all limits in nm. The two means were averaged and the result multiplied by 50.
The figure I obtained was 73.0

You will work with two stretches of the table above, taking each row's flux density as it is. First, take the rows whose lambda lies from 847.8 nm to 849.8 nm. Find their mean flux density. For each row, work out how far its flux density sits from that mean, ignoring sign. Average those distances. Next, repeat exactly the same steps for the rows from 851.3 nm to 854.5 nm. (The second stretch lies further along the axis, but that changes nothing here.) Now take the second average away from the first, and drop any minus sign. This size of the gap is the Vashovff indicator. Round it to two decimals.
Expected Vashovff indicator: 0.33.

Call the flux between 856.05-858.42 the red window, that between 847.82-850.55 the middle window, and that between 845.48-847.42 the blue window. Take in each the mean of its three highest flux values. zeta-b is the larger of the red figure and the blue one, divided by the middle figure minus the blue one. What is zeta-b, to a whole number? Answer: -58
